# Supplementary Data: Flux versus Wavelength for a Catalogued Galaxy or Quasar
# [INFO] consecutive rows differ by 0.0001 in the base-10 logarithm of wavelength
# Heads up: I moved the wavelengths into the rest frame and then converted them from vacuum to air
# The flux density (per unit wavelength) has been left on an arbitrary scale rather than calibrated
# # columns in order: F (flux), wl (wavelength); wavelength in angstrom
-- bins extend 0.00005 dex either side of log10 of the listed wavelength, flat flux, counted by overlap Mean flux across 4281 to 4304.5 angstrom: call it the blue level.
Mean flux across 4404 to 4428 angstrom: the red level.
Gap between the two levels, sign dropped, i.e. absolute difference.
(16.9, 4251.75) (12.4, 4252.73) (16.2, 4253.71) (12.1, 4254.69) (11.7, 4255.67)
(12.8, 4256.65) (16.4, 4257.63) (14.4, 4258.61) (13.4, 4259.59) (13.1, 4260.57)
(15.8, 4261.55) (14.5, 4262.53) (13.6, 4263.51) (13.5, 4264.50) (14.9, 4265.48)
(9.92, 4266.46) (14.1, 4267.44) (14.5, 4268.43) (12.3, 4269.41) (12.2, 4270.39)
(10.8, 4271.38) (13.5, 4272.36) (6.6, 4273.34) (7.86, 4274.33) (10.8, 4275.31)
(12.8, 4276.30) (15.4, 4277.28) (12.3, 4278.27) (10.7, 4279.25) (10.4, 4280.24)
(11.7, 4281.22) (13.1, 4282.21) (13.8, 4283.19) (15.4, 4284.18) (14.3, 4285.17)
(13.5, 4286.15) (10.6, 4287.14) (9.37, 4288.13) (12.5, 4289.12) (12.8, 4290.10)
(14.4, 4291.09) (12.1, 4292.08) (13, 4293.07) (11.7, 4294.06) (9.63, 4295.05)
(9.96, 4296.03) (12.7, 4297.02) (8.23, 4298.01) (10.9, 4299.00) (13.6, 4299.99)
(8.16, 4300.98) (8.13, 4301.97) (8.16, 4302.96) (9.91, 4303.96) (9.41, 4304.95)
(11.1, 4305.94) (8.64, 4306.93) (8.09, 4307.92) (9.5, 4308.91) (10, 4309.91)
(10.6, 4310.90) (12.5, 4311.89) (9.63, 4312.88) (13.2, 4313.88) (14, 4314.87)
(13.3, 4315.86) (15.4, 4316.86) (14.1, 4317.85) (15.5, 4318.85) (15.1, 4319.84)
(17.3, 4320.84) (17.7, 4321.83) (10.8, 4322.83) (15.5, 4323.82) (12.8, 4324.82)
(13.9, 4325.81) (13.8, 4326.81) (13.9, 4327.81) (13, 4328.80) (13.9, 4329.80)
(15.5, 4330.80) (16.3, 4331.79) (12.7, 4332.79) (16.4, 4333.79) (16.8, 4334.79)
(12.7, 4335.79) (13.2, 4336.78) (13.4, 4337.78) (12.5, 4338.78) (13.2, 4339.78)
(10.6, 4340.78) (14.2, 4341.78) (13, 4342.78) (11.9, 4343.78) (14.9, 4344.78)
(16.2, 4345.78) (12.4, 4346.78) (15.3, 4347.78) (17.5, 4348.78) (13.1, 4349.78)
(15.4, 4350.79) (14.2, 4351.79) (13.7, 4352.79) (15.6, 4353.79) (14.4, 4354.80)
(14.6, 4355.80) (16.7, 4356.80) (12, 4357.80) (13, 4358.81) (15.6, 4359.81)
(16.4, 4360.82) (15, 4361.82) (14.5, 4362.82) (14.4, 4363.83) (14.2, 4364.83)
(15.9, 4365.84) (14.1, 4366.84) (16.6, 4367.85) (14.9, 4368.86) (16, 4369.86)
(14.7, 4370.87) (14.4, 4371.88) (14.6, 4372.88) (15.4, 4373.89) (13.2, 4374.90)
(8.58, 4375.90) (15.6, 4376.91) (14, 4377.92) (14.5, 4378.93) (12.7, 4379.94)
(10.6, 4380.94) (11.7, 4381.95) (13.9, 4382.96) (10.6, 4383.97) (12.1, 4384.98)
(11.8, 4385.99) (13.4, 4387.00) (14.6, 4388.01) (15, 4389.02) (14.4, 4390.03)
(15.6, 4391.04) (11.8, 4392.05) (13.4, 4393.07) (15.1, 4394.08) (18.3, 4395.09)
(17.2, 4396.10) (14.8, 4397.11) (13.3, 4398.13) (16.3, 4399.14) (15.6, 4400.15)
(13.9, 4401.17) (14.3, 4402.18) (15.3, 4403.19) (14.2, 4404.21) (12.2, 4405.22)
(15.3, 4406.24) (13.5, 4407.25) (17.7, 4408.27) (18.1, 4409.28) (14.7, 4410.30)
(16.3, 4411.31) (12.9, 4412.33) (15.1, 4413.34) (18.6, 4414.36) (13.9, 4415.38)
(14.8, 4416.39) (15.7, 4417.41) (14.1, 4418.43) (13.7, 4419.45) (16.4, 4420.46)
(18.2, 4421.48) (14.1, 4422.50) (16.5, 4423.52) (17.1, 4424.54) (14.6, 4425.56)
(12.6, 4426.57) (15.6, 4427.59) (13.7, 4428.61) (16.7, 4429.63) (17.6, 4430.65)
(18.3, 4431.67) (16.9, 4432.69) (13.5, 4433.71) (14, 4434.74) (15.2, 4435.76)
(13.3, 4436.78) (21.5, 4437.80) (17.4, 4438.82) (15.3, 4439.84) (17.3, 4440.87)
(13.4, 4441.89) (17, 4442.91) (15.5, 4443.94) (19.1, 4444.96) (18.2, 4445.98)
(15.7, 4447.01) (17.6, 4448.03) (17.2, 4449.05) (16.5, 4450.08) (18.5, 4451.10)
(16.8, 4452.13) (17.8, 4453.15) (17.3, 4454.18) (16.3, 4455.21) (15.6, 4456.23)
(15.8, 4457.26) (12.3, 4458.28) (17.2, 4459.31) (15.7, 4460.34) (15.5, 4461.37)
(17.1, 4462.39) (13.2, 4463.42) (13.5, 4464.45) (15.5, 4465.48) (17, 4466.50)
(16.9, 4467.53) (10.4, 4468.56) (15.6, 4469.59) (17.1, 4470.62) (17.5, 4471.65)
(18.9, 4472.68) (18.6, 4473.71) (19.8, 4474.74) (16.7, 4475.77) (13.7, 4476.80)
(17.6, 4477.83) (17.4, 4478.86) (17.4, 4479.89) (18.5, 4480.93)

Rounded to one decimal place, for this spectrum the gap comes 3.7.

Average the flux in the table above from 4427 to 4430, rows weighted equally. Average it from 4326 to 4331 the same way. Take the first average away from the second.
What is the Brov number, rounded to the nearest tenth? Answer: -1.3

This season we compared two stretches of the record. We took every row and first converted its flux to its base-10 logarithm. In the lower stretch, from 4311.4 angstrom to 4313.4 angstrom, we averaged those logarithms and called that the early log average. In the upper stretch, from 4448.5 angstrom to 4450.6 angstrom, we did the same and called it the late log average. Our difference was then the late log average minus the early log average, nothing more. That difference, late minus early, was 0.19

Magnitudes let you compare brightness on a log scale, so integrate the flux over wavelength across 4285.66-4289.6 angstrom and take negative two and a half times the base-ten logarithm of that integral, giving -4.1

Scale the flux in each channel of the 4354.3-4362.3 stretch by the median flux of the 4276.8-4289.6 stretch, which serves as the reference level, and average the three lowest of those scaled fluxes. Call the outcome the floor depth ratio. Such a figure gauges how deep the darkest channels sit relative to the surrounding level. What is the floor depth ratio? 1.05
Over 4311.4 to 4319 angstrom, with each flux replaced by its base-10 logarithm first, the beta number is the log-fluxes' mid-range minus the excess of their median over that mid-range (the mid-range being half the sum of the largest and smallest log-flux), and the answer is 1.04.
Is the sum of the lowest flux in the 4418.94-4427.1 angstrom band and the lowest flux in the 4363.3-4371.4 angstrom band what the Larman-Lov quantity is 27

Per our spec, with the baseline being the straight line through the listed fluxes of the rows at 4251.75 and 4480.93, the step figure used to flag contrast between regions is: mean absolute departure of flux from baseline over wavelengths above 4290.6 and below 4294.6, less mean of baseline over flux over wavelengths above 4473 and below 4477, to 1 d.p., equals 3.3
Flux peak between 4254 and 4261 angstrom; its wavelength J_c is 4257.63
